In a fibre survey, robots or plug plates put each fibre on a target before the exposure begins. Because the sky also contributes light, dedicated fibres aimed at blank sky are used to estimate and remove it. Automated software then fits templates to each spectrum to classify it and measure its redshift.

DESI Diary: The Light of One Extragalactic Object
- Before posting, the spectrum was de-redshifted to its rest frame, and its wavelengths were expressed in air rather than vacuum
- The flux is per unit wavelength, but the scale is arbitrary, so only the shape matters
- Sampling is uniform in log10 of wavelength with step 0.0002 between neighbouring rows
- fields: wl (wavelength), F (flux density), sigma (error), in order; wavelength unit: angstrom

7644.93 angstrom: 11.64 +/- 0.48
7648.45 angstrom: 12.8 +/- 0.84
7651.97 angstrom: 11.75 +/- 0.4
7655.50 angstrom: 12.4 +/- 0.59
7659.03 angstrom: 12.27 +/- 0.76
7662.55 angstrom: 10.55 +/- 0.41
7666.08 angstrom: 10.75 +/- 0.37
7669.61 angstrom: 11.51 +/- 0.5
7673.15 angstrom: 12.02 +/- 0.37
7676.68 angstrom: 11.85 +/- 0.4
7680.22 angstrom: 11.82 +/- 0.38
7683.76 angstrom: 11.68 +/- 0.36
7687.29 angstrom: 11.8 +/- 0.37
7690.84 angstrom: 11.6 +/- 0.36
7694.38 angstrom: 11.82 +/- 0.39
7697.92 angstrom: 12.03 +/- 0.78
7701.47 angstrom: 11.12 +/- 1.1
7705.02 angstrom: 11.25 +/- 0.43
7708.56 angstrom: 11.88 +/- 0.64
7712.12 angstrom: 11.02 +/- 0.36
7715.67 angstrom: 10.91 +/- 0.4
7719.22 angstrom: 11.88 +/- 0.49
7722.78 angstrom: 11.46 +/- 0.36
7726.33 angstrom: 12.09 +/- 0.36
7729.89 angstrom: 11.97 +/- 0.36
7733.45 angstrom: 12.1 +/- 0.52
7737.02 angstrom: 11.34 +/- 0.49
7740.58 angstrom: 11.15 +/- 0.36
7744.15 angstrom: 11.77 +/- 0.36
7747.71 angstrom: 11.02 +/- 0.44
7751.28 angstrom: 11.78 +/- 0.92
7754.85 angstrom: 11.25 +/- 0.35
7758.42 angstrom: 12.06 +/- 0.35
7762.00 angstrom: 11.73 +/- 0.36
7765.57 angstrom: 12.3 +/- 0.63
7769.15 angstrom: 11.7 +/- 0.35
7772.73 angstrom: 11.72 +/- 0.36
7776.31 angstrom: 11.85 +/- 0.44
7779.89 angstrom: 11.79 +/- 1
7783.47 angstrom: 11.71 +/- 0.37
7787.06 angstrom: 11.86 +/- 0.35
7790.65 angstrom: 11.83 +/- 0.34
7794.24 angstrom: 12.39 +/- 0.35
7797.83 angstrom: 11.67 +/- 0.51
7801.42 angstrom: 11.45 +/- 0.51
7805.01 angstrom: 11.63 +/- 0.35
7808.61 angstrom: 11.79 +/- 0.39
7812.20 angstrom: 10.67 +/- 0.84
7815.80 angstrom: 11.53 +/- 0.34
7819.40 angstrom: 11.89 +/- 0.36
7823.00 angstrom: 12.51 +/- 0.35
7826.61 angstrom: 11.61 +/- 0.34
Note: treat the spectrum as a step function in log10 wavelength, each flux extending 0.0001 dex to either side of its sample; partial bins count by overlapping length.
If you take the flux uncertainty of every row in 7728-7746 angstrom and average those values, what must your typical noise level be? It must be 0.42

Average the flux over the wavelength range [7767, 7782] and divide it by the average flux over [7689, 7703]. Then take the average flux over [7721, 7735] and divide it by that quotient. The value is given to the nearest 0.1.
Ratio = 11.8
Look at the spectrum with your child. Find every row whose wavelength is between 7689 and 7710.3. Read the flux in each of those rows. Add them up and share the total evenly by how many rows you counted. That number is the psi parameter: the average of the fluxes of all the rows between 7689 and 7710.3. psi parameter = 11.62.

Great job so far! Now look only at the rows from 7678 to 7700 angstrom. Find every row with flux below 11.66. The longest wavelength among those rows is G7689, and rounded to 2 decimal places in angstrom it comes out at 7690.84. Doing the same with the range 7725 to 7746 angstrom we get 7740.58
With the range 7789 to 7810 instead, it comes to 7805.01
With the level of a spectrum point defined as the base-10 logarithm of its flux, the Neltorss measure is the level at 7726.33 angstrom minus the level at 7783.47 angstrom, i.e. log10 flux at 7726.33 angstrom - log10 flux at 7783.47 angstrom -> 0.014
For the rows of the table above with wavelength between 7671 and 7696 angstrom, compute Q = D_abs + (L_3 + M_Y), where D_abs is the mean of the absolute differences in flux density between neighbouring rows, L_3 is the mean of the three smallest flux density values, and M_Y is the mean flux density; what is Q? 23.6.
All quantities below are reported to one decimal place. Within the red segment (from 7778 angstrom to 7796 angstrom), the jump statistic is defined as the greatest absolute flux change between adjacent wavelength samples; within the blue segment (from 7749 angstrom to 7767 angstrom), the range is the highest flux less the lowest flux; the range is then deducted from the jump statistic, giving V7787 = -0.5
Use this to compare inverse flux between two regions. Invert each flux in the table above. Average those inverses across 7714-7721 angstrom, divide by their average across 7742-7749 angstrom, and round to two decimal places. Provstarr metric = 1.00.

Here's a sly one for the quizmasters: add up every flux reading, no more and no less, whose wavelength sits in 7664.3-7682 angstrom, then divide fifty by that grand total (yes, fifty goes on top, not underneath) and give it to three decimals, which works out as 0.863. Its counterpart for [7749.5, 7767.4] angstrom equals 0.846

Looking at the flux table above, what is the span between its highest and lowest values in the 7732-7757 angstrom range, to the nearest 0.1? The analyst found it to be 1.1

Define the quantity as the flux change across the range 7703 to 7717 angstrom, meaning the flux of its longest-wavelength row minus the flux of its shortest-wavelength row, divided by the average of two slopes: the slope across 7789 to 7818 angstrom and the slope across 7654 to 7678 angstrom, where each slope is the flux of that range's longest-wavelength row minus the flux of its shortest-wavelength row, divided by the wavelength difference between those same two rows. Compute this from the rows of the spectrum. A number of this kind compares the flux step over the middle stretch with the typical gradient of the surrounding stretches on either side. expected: 18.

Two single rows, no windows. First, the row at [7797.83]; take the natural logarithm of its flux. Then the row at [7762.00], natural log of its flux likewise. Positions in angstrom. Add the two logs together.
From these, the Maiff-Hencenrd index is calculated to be 4.92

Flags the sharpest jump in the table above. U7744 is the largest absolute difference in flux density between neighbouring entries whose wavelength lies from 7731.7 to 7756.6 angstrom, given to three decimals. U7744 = 0.760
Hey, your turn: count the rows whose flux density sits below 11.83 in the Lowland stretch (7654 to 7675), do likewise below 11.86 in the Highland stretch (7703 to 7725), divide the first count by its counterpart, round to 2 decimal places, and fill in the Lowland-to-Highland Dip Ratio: 0.75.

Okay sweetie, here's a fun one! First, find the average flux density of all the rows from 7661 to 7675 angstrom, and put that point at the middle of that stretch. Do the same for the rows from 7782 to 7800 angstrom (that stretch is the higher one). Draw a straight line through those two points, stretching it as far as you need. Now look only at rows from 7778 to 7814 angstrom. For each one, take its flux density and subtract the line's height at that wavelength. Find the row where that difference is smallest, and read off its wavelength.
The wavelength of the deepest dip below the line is 7812.20 angstrom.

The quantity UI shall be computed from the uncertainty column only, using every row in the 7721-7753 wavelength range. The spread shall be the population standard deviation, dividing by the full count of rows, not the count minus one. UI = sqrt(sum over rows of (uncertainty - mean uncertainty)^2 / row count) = 0.17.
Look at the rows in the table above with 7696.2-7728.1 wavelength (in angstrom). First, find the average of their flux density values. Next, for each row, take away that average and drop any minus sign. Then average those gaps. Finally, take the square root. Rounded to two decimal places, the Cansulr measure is 0.64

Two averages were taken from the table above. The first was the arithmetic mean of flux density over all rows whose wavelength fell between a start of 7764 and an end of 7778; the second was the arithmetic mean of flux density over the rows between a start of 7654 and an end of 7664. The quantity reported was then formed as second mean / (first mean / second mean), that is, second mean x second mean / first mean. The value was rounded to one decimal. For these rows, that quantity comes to 11.6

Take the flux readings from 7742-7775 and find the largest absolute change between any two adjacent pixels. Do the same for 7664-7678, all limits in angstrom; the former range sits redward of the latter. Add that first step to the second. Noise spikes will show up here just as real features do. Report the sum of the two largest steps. 1.57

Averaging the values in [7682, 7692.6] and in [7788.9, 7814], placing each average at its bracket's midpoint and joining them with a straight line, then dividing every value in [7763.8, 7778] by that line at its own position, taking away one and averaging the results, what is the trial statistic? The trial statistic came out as 0.02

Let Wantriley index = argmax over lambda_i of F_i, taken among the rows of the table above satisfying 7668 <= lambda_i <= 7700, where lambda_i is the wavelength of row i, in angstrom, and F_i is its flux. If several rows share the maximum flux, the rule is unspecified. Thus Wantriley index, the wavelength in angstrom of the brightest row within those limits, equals 7697.92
